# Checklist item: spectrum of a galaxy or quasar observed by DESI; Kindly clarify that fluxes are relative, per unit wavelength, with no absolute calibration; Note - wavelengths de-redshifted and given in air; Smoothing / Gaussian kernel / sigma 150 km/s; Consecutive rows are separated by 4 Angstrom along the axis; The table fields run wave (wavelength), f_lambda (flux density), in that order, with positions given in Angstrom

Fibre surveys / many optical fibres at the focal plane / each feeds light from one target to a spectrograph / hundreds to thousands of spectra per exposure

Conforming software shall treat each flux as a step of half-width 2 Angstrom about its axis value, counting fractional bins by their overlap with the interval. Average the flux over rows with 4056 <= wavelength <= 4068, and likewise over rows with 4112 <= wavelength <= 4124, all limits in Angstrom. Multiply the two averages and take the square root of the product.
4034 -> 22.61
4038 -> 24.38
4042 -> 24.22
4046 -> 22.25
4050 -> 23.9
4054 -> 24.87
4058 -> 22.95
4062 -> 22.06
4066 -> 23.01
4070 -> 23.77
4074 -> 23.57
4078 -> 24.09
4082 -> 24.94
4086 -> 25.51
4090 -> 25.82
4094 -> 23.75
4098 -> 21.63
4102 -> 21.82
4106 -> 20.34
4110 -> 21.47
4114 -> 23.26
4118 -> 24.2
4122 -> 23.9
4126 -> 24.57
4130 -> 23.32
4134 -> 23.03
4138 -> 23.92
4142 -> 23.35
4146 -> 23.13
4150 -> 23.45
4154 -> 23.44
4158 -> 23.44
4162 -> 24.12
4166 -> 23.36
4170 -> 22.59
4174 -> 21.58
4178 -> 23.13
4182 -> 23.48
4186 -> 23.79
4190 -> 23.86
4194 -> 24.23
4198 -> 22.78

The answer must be 23.2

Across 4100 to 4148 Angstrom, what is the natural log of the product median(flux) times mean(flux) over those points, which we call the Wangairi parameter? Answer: 6.28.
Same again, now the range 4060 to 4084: 6.32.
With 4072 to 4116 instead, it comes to 6.31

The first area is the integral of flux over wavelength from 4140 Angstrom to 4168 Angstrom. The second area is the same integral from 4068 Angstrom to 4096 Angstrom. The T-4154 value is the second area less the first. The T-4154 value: 29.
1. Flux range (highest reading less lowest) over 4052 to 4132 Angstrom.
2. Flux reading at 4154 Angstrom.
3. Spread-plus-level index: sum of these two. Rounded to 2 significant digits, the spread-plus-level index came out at 29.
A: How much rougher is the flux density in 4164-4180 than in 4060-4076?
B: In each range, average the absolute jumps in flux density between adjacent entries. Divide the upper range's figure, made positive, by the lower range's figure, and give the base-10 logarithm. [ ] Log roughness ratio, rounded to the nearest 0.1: 0.2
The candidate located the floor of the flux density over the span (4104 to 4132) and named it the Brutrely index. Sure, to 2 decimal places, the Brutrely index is 20.34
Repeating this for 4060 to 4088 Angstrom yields 22.06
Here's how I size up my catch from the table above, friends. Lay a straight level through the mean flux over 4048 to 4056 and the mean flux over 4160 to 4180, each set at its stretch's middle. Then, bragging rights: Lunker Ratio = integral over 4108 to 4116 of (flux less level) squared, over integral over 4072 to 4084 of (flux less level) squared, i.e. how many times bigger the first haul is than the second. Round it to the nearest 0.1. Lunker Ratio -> 4.4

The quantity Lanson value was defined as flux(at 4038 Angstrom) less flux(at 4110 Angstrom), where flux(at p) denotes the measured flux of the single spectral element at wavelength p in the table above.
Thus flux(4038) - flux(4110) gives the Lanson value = 2.9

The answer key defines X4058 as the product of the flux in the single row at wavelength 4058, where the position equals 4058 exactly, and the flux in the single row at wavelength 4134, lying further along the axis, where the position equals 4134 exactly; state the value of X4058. 529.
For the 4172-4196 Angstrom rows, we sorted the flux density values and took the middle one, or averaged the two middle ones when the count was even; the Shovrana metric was 23.6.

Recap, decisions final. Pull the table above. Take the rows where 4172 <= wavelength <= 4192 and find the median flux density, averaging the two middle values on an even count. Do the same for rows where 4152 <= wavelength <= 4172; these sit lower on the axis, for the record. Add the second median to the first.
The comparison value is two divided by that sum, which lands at 0.0426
